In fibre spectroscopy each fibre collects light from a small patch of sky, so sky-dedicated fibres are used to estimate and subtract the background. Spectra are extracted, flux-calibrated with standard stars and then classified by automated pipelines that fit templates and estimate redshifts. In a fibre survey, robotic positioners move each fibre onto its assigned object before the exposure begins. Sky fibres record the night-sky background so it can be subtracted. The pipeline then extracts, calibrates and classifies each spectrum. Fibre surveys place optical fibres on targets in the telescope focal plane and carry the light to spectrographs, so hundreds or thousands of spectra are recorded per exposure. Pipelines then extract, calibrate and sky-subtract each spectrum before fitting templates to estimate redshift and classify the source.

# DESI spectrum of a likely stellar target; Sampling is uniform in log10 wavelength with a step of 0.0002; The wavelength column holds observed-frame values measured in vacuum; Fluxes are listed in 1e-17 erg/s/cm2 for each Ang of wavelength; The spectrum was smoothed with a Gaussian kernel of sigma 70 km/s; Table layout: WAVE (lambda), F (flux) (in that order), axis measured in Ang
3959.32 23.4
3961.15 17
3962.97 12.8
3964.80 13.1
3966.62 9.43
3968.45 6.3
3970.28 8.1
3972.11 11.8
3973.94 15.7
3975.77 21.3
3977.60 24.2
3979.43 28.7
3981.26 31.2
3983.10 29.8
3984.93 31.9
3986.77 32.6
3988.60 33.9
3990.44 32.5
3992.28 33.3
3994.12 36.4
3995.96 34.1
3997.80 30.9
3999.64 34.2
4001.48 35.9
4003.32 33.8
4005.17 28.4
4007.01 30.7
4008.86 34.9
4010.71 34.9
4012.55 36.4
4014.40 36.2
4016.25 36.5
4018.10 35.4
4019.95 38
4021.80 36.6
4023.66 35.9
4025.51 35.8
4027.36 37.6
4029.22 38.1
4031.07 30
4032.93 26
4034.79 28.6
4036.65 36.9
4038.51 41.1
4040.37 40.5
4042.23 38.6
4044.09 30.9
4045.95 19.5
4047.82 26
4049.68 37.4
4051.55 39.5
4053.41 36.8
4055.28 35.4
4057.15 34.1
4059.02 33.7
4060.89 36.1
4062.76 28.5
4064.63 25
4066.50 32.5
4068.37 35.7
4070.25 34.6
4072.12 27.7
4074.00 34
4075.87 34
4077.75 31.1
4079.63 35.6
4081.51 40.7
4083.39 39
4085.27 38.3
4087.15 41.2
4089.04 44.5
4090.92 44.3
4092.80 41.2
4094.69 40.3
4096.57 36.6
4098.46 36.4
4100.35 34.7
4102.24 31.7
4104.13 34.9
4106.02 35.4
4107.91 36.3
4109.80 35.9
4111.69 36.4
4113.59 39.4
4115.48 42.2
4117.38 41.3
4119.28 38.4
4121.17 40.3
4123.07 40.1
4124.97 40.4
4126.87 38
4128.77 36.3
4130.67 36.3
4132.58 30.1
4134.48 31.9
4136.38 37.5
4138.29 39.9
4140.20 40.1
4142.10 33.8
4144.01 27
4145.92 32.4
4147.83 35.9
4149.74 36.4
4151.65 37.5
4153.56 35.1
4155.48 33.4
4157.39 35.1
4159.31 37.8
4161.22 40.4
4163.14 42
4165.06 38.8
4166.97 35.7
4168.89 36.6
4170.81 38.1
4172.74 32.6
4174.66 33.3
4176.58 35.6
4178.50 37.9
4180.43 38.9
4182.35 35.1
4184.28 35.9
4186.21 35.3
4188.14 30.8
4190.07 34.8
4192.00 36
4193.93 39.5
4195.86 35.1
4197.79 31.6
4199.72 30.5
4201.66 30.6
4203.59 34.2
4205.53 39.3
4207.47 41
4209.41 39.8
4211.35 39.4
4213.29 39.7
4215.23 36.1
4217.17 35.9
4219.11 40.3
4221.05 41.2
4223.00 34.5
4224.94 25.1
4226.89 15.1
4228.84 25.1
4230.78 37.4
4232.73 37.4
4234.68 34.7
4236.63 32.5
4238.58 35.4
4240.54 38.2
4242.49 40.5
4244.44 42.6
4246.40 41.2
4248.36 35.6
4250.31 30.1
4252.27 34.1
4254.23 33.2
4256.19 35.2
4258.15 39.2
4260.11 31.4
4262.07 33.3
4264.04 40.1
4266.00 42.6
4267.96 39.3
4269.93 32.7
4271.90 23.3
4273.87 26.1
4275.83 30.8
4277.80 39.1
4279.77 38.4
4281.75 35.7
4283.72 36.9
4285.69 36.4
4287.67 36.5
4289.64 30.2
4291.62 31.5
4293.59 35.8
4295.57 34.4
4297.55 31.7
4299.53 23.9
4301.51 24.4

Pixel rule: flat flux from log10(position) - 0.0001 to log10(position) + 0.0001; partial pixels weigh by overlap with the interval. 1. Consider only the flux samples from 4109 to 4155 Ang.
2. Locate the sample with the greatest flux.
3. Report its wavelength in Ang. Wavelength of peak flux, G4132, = 4115.48 Ang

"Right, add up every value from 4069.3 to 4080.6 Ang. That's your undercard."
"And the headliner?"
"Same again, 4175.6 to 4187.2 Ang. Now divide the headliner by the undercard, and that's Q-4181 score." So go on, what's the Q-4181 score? 1.11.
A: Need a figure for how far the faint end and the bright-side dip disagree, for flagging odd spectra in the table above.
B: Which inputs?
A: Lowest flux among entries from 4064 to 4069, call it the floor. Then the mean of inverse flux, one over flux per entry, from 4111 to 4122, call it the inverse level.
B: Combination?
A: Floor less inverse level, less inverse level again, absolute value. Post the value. 25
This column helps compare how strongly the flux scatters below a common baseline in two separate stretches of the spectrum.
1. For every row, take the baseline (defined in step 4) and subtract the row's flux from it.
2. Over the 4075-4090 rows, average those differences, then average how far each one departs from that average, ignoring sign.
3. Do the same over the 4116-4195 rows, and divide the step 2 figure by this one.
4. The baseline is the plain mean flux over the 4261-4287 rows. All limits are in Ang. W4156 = 1.3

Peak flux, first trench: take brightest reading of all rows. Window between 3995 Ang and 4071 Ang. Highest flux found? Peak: 41.1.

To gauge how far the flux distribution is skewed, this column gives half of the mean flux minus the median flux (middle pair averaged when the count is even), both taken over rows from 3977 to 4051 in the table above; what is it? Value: -0.4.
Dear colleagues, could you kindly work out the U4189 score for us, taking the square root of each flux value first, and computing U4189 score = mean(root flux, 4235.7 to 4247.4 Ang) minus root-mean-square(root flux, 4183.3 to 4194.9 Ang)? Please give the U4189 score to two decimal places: 0.24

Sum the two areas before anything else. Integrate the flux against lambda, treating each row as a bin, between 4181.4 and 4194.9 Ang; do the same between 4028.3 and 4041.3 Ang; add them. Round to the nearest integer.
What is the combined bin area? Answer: 925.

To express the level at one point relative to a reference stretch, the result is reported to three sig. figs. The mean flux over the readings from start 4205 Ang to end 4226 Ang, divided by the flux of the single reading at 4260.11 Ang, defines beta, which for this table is 1.19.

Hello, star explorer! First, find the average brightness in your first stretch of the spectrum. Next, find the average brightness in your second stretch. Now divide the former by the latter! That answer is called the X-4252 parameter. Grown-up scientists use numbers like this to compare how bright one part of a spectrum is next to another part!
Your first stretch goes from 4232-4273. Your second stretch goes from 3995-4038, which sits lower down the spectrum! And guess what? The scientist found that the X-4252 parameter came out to 1.05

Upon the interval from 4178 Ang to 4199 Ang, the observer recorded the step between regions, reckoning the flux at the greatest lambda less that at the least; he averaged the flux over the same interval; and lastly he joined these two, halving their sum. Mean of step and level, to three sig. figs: 14.6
